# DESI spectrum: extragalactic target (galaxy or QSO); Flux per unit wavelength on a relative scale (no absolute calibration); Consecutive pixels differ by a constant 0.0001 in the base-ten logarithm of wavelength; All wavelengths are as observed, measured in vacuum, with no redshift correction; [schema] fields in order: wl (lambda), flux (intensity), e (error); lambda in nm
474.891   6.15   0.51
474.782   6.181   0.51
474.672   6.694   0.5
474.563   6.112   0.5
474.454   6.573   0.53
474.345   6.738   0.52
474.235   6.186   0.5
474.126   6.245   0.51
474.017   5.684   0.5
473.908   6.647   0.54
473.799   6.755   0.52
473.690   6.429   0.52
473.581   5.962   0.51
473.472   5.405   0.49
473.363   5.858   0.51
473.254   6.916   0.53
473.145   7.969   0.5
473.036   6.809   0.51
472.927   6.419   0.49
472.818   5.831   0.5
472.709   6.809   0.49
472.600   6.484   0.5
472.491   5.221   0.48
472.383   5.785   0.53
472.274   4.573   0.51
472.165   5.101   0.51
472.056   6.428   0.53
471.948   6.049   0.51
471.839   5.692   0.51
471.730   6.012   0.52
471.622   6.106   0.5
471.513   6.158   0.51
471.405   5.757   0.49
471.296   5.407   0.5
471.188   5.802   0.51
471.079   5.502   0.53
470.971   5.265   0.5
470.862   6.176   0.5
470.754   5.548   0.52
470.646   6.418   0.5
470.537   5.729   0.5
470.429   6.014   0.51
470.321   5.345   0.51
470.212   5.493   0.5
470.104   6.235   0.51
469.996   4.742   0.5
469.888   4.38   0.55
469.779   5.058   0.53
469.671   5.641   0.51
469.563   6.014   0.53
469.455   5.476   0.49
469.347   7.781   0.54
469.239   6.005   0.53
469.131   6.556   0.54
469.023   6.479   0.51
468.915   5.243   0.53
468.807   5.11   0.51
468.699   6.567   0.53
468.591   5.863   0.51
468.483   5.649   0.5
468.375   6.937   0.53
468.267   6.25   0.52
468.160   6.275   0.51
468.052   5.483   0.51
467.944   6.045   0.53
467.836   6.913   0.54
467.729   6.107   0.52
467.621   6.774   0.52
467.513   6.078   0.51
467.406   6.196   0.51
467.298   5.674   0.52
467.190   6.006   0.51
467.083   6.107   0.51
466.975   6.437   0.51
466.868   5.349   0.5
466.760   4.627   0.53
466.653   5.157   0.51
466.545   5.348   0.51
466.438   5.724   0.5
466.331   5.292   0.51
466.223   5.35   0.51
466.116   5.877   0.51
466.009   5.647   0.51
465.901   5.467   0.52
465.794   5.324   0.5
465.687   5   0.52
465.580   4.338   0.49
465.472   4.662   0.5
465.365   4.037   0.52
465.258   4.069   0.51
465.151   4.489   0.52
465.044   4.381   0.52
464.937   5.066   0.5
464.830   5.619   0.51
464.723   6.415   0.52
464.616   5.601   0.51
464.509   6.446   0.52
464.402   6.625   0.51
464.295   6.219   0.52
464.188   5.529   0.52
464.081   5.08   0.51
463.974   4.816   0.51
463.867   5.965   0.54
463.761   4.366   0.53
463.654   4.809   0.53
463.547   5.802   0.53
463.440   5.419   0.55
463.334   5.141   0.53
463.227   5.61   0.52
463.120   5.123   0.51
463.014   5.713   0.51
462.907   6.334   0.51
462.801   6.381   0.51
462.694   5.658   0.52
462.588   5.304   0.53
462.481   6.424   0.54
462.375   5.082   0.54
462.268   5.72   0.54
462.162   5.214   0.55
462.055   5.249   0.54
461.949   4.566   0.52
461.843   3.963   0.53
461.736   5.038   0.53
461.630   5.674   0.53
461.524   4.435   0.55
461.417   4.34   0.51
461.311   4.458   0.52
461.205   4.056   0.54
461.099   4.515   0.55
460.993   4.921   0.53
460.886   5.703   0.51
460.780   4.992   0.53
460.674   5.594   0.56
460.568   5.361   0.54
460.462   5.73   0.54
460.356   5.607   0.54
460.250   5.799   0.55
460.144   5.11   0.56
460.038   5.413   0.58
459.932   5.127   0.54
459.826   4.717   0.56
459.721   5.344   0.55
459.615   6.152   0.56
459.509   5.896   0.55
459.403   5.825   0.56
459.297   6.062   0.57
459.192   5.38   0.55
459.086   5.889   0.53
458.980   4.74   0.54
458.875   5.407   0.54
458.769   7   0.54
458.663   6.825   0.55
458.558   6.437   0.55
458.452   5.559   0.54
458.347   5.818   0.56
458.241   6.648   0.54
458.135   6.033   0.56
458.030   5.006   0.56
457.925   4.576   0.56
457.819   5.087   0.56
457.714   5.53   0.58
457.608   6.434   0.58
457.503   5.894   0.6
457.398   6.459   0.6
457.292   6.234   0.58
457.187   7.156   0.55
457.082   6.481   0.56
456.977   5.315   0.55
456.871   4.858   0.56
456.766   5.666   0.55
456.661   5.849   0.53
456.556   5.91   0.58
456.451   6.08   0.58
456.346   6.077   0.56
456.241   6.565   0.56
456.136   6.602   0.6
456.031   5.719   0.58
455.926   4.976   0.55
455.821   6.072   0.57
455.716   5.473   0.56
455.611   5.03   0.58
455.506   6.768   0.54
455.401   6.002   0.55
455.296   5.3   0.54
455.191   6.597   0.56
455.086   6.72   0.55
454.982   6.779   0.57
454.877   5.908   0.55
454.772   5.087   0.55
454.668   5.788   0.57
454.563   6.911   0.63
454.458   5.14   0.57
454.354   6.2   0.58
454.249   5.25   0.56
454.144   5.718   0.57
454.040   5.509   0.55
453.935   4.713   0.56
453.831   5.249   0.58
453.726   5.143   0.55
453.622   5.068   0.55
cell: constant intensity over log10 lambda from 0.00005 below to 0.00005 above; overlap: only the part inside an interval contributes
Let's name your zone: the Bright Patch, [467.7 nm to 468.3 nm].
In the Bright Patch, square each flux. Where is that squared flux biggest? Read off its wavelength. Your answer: 467.836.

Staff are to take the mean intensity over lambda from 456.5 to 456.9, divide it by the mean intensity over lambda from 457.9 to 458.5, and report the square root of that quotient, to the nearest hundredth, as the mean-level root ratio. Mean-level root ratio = 1.00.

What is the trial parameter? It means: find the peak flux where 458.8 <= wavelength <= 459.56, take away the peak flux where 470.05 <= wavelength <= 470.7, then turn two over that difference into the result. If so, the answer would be -6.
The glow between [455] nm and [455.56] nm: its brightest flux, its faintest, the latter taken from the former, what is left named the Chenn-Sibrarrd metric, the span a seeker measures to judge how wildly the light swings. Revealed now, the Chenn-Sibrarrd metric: 1.5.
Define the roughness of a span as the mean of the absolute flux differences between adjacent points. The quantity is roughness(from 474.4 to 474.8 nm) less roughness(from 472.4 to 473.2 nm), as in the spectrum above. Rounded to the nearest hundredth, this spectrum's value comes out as -0.27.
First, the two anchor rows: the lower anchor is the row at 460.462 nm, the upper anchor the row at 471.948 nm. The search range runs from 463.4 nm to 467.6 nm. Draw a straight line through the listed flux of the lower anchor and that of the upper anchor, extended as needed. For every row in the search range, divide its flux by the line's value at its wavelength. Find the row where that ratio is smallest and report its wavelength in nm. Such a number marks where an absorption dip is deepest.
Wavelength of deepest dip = 465.365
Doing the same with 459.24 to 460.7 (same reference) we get 459.826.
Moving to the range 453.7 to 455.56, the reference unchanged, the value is 453.935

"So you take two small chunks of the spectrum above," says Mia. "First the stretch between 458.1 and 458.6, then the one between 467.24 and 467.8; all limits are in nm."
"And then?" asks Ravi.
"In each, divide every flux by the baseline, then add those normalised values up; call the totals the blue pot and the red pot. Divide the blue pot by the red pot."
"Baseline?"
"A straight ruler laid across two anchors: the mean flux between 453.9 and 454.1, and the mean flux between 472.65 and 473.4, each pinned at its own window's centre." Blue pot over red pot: 1.12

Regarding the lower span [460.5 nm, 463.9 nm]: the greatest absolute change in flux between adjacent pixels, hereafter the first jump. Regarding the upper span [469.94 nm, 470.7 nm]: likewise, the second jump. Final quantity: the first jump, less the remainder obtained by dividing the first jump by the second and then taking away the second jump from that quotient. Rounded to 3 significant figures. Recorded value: 2.02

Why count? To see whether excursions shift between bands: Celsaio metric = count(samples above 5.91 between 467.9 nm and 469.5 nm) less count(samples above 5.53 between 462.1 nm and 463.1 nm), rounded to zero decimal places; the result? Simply 3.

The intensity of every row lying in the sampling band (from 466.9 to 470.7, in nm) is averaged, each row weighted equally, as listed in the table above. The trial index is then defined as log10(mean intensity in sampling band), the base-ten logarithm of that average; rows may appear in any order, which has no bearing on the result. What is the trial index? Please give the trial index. 0.776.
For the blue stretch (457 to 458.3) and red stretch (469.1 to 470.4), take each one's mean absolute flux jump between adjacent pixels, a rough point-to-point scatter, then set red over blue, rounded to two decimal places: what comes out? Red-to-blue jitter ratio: 1.39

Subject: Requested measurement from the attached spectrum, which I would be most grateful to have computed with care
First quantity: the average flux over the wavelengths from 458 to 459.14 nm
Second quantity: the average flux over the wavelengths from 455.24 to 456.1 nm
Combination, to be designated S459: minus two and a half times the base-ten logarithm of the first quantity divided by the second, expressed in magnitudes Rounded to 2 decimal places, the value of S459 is -0.05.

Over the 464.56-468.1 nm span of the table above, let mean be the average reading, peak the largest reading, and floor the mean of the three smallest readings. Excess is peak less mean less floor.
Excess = -2.7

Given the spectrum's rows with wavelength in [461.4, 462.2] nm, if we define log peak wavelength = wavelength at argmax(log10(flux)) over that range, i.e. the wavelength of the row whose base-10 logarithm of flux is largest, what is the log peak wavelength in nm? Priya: 461.630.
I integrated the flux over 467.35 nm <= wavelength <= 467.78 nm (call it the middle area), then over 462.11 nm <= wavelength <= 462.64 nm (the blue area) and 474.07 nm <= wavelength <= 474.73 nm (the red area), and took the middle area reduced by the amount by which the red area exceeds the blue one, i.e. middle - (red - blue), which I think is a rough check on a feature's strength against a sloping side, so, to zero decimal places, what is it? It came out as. 1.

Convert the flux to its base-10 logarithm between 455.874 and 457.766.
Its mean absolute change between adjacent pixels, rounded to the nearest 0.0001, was 0.0379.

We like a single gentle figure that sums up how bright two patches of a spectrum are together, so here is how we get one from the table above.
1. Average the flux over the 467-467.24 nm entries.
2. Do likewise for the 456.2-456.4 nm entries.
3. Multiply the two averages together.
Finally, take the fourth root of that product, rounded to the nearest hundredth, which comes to 2.49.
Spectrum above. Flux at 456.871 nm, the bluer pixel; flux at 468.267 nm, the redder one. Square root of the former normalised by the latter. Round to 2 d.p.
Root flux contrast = 0.88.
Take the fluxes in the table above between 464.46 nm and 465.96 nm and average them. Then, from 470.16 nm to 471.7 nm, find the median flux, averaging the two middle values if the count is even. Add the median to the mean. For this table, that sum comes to 10.8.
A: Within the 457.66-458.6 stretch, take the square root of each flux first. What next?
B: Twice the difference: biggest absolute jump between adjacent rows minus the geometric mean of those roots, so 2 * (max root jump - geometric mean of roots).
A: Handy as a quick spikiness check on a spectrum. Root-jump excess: -4.29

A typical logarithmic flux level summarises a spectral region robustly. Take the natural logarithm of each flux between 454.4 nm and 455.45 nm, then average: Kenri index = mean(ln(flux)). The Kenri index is 1.79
